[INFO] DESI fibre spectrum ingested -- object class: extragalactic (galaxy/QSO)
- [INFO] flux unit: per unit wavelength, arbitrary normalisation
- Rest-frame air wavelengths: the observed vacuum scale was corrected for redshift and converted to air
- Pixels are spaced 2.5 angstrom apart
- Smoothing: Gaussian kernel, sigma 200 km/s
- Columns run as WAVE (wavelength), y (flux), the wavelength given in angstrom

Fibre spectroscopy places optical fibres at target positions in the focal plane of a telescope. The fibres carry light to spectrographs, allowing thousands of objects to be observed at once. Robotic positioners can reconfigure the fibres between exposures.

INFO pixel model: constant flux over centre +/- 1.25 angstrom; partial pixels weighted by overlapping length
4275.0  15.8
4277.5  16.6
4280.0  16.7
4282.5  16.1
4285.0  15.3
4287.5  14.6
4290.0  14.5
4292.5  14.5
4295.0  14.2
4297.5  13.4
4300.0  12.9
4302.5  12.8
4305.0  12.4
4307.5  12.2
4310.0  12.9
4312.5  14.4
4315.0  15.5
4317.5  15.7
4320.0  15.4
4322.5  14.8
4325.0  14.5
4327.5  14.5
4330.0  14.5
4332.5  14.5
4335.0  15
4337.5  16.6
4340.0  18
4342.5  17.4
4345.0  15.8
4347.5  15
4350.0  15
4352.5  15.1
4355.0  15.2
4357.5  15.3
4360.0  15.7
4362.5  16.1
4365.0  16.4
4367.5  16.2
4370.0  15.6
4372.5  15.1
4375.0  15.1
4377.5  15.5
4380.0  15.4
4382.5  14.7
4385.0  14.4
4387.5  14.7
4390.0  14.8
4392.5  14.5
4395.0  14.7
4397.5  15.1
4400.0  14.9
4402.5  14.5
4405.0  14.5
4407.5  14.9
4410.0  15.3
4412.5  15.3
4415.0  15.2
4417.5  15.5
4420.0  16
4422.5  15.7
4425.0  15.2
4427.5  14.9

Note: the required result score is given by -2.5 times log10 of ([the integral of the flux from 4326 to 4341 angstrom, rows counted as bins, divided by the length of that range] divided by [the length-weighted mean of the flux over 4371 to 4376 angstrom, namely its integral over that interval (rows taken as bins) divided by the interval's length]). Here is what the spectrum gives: -0.024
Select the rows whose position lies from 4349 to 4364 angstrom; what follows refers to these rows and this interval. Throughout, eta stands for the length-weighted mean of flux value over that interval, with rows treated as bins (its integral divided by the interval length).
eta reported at 15.4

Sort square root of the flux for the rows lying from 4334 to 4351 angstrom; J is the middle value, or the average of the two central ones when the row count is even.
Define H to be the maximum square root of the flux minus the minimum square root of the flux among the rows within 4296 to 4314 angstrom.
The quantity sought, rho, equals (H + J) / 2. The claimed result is 2.14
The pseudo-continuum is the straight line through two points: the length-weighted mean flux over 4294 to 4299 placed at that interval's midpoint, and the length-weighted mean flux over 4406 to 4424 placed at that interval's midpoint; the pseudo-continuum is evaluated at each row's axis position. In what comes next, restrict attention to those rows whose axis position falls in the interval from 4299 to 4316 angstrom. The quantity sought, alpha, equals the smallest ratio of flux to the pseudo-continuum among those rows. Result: 0.88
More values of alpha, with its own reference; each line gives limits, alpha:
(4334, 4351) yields 1.04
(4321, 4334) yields 1.02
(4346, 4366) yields 1.04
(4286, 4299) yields 0.97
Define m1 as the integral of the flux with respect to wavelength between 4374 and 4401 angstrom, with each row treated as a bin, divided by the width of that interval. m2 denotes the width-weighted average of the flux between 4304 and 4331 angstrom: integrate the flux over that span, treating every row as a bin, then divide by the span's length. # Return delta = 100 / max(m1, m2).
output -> 6.72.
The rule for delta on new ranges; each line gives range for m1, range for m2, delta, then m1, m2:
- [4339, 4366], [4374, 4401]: 6.30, 15.9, 14.9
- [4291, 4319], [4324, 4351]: 6.43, 13.7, 15.5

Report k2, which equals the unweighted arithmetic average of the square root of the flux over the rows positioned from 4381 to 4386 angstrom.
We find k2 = 3.81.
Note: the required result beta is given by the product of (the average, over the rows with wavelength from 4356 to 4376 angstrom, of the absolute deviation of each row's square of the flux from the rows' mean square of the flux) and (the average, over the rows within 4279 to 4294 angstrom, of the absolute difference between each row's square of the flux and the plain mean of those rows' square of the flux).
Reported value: 300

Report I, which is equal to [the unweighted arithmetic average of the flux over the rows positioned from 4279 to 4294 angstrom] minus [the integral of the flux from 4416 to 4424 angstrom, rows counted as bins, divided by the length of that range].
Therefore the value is -0.4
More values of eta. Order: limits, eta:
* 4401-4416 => 14.9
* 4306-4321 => 14.3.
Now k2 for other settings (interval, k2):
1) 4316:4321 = 3.94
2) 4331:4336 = 3.84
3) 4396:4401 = 3.87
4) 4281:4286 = 3.96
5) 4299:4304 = 3.58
